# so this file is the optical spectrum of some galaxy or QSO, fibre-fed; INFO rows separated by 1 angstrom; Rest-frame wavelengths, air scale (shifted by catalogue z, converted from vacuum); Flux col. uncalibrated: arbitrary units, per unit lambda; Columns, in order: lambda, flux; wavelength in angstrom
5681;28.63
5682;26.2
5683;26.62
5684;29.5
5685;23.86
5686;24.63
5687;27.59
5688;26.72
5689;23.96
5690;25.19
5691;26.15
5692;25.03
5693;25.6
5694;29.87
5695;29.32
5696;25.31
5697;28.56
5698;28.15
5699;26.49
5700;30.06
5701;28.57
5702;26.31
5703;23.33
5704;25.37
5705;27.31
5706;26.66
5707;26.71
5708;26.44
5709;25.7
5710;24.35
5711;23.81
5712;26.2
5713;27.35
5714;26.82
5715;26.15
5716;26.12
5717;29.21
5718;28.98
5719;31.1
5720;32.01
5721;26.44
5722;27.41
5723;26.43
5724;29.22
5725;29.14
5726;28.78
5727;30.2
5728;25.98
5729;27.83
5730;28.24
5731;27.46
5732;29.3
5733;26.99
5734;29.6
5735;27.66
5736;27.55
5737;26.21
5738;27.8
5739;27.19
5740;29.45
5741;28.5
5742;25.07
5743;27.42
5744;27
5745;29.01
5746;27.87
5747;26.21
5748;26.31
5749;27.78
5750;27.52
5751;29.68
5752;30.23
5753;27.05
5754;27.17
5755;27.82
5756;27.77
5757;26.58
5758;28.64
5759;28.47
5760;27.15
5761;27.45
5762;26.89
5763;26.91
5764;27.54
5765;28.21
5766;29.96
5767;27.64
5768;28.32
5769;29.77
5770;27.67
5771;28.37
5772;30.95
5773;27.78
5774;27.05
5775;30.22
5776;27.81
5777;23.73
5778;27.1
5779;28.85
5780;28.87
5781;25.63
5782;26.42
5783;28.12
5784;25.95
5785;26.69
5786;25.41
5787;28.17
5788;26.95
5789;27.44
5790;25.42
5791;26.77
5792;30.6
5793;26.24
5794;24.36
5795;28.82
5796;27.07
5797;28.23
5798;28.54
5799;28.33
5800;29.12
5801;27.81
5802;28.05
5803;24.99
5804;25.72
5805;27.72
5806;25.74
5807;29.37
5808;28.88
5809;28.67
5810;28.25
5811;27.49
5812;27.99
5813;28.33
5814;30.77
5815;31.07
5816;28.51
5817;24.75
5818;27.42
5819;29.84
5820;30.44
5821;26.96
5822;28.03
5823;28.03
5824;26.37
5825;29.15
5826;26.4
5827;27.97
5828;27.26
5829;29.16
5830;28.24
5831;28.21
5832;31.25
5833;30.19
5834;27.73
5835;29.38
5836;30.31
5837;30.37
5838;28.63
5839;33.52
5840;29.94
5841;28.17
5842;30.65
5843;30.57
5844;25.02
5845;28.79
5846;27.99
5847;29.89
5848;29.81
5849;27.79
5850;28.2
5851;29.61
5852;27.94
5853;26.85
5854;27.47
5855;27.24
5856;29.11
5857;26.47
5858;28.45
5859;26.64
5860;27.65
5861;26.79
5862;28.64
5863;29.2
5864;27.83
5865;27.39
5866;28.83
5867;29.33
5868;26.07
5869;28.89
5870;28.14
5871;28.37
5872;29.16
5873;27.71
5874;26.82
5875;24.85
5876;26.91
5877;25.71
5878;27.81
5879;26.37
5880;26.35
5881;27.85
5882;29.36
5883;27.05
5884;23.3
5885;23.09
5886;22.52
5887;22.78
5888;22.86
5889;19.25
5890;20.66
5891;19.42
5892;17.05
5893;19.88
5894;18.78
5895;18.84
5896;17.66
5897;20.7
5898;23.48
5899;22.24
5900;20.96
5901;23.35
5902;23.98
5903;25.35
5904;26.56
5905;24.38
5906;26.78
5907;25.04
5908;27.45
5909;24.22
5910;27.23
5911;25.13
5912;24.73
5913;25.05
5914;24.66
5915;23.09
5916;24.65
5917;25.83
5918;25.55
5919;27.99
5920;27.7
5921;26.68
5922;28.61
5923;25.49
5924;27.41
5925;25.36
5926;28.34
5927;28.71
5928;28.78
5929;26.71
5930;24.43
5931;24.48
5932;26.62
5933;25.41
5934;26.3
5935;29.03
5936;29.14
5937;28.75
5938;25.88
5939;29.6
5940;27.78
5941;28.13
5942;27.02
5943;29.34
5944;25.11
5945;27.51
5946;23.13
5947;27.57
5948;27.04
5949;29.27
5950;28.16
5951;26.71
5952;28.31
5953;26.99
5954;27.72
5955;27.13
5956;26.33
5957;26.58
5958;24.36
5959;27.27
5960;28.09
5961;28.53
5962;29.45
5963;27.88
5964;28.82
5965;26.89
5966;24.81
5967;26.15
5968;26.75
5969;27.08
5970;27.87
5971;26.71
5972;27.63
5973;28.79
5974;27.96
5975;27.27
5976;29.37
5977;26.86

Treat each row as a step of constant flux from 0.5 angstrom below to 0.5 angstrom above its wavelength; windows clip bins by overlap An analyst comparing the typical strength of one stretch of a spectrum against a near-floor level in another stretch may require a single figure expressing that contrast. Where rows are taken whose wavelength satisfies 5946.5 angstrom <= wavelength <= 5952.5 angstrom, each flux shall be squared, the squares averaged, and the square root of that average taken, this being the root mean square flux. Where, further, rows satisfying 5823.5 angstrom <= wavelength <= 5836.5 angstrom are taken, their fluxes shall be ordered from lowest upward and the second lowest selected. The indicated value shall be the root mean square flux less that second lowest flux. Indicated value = 1.5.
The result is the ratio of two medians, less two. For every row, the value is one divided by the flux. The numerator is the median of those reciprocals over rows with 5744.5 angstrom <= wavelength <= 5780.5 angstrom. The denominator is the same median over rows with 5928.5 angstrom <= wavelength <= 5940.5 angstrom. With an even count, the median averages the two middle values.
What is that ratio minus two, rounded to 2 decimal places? -1.04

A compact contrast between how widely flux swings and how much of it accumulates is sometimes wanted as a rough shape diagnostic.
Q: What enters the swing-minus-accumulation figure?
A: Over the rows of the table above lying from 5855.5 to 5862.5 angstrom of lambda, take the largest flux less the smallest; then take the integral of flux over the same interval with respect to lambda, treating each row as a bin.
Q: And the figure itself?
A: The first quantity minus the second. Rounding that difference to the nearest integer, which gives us -191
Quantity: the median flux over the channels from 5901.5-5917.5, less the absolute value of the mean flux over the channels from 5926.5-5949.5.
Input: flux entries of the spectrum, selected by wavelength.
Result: -2.2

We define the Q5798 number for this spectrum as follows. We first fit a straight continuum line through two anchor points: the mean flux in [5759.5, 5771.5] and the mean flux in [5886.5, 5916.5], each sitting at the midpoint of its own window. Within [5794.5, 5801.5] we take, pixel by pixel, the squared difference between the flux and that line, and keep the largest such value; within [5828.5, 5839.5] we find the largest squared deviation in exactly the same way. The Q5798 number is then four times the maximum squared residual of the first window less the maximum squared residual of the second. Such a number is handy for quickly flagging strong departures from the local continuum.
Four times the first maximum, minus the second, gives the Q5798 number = -45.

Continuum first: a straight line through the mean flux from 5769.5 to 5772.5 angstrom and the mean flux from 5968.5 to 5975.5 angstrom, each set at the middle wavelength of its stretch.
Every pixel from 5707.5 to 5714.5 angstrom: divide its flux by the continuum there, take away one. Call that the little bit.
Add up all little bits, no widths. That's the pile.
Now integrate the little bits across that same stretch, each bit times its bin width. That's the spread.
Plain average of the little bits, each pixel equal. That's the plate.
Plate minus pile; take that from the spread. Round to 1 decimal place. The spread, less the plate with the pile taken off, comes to -1.6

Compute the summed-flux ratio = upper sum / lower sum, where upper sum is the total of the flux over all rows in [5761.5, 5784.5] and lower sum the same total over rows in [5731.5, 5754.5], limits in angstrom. 1.00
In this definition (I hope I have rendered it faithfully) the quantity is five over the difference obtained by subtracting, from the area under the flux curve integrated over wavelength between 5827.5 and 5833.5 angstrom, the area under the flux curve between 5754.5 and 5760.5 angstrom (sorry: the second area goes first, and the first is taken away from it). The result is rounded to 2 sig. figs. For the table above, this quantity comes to -0.63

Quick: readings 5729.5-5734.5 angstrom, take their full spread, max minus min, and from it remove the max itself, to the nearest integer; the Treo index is -27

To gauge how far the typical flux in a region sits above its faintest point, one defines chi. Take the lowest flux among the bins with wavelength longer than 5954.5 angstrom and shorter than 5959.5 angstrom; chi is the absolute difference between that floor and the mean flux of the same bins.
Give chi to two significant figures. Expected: 2.0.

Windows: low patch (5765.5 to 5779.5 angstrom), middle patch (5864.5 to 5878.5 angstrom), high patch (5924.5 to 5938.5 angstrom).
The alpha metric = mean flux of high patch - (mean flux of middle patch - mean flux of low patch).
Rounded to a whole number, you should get 28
